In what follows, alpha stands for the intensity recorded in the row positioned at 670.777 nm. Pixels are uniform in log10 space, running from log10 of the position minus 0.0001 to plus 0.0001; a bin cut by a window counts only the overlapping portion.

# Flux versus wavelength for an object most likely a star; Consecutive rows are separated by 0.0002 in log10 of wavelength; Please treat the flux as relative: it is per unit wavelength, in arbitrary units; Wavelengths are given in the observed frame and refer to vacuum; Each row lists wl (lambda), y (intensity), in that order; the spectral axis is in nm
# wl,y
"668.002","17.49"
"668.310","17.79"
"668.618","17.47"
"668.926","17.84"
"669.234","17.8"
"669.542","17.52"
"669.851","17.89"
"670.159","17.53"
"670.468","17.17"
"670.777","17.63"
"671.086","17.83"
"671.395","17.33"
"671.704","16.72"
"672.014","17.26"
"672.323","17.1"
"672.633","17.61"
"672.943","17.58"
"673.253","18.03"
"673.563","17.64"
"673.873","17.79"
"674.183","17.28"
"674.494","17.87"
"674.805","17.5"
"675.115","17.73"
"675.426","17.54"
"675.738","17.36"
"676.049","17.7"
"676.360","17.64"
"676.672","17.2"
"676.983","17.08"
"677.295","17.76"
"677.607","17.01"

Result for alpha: 17.63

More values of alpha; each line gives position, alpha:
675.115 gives 17.73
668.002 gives 17.49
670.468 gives 17.17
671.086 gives 17.83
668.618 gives 17.47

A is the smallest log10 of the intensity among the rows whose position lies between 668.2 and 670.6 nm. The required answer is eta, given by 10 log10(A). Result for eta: 0.916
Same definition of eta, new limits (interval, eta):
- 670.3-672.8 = 0.875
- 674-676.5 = 0.926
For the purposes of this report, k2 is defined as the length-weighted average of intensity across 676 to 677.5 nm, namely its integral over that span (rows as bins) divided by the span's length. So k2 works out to 17.5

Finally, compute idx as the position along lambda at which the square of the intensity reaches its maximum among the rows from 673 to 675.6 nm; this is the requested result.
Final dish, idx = 673.253 nm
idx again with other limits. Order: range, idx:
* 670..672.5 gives 671.086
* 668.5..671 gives 669.851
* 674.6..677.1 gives 675.115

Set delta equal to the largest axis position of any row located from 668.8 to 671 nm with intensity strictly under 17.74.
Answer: 670.777 nm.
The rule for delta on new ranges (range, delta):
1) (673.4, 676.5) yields 676.360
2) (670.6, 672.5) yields 672.323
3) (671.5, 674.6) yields 674.183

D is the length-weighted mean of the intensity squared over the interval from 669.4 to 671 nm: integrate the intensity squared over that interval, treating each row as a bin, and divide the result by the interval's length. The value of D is 308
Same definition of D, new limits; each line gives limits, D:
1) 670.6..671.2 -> 313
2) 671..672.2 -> 298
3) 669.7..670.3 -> 314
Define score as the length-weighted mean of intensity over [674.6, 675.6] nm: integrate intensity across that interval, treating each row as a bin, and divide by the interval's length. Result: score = 17.6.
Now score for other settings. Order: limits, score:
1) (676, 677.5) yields 17.5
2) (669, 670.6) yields 17.6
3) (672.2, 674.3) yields 17.6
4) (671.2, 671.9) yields 17.1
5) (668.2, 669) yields 17.7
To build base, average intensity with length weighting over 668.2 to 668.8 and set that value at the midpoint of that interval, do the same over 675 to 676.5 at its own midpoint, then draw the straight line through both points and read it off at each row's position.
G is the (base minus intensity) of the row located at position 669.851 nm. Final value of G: -0.27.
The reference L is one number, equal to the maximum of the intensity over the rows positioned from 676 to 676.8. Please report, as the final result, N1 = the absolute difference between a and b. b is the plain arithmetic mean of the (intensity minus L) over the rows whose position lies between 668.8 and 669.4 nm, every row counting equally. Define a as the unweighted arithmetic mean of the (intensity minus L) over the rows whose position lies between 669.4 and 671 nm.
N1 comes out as 0.27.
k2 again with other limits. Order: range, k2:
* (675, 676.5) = 17.6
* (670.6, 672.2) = 17.3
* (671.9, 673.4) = 17.5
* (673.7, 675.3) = 17.6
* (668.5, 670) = 17.7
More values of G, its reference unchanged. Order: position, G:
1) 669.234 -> -0.18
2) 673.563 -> -0.04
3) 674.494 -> -0.28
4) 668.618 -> 0.15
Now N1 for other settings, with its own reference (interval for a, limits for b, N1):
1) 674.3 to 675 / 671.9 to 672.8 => 0.36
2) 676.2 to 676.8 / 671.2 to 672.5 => 0.32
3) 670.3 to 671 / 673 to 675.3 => 0.29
